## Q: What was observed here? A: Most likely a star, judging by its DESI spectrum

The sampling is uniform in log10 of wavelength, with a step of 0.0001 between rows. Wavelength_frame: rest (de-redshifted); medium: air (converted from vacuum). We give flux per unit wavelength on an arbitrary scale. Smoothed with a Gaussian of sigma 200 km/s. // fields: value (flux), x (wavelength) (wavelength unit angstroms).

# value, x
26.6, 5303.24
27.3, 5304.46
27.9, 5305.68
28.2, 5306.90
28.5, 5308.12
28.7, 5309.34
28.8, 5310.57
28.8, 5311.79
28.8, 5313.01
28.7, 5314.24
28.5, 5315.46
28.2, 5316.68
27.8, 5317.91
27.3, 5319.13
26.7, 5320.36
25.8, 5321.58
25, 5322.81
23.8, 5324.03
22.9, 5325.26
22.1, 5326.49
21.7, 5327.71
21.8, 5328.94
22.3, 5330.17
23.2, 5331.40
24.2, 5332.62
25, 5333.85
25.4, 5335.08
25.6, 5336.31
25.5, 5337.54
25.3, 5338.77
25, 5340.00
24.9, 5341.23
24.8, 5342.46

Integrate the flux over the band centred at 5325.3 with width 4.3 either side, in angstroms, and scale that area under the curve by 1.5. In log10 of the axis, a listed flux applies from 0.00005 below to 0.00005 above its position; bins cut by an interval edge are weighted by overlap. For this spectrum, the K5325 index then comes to 300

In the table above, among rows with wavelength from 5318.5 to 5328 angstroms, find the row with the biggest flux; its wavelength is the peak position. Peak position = 5319.13 angstroms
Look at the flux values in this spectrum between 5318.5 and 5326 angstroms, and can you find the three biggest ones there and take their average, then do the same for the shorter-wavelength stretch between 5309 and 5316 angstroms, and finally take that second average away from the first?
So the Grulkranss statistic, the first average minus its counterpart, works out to -2.2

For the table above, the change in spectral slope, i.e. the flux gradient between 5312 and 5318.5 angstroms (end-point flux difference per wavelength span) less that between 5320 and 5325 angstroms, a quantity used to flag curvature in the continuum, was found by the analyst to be 0.6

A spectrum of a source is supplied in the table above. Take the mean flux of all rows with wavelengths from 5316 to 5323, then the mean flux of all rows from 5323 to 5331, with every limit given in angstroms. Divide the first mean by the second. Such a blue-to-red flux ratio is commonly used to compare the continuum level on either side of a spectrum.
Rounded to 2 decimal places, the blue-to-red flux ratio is 1.19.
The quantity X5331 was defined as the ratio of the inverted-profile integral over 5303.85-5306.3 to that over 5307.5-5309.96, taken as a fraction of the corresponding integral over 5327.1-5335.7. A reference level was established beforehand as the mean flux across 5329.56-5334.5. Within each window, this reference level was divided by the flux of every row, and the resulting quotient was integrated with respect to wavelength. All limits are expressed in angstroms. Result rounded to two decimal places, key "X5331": 0.12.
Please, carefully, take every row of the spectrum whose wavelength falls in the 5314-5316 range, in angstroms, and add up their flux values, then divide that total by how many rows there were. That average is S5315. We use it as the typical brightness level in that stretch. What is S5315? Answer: 29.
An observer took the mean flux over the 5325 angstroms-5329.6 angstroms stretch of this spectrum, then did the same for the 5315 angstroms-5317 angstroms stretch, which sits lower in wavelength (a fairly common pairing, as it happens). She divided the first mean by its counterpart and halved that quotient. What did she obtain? 0.39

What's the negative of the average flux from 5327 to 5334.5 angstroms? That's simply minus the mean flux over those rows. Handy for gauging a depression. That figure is -23.0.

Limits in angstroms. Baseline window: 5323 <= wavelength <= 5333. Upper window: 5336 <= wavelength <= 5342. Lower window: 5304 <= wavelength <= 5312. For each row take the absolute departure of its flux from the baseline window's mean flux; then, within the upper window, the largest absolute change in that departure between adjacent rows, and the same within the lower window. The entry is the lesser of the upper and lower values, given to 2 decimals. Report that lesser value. 0.30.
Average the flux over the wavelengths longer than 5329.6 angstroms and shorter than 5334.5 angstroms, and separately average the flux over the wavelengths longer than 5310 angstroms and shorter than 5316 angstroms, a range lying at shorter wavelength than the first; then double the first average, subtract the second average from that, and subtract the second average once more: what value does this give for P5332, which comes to -10.1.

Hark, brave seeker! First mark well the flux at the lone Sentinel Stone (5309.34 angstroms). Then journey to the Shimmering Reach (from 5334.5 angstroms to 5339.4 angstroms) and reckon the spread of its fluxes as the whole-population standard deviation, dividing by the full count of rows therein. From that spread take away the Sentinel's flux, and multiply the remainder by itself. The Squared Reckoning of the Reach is 817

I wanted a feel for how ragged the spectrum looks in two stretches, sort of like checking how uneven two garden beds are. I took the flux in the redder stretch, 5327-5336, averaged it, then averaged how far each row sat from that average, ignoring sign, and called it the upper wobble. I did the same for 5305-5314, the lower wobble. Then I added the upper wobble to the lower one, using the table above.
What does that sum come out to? 1.6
